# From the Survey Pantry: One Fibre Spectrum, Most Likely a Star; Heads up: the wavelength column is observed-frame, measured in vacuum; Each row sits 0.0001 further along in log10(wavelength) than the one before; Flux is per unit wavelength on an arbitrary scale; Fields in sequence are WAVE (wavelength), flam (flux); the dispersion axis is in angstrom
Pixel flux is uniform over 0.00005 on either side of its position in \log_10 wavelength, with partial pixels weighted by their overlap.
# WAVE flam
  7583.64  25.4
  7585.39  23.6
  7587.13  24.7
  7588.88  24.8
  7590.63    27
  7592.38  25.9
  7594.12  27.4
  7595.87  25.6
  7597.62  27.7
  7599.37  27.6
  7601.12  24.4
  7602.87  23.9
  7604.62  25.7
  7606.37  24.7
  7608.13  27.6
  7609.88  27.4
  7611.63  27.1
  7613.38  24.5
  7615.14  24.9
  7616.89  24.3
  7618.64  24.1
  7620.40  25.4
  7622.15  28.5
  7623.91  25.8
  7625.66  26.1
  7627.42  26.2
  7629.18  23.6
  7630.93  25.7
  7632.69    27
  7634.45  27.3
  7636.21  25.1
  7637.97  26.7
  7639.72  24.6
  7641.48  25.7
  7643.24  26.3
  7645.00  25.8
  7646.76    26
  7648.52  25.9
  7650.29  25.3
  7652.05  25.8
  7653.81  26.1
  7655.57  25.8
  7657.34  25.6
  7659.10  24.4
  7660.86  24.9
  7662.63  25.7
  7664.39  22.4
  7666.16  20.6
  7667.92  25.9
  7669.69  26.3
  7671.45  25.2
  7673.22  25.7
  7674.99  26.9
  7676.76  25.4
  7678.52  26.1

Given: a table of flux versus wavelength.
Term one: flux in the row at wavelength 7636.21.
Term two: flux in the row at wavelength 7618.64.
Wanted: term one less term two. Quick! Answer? 1.0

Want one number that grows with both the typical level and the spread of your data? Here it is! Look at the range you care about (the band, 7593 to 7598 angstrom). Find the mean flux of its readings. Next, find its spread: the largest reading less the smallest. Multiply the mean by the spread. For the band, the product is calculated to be 56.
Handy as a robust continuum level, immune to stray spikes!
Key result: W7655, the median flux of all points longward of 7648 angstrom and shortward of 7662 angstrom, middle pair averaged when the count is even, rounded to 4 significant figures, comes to 25.70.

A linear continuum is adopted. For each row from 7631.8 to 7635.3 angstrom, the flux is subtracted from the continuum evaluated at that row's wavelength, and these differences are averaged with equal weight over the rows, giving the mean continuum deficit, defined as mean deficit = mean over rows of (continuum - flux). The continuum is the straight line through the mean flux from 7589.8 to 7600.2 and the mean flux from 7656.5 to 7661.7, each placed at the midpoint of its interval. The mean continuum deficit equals -1.4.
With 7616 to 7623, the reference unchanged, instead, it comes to 0.6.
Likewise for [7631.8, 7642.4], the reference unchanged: -0.4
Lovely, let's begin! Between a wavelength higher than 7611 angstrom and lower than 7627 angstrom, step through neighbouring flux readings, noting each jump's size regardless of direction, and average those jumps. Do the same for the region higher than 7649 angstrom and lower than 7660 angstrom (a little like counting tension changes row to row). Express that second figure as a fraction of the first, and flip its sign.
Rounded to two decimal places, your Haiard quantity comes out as -0.36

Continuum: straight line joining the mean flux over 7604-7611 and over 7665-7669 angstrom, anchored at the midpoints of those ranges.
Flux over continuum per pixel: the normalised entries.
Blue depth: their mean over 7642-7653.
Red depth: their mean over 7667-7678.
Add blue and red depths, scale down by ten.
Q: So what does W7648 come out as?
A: 0.219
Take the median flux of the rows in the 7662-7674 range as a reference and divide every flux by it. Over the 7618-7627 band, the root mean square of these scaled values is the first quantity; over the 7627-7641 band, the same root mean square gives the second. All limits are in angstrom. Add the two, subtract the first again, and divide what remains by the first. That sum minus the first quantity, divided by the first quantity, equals 0.99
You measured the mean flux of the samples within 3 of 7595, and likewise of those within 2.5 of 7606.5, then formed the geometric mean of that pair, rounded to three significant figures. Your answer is 26.3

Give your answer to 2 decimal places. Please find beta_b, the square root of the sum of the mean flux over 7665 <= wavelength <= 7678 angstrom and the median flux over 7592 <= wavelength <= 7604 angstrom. 7.14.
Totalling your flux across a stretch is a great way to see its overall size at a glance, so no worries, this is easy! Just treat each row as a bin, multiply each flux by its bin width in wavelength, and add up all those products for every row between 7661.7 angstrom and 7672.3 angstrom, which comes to 258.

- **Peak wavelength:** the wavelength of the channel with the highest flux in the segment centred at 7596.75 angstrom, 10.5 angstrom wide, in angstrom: 7597.62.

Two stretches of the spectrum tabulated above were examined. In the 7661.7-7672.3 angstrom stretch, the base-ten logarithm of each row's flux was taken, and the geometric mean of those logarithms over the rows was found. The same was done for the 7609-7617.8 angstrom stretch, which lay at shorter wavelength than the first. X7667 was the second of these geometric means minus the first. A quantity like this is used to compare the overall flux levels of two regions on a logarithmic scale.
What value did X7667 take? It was 0.024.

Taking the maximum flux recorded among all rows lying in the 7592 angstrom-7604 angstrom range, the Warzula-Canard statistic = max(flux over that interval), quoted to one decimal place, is 27.7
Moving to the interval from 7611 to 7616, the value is 27.1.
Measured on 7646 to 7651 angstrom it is 26.0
